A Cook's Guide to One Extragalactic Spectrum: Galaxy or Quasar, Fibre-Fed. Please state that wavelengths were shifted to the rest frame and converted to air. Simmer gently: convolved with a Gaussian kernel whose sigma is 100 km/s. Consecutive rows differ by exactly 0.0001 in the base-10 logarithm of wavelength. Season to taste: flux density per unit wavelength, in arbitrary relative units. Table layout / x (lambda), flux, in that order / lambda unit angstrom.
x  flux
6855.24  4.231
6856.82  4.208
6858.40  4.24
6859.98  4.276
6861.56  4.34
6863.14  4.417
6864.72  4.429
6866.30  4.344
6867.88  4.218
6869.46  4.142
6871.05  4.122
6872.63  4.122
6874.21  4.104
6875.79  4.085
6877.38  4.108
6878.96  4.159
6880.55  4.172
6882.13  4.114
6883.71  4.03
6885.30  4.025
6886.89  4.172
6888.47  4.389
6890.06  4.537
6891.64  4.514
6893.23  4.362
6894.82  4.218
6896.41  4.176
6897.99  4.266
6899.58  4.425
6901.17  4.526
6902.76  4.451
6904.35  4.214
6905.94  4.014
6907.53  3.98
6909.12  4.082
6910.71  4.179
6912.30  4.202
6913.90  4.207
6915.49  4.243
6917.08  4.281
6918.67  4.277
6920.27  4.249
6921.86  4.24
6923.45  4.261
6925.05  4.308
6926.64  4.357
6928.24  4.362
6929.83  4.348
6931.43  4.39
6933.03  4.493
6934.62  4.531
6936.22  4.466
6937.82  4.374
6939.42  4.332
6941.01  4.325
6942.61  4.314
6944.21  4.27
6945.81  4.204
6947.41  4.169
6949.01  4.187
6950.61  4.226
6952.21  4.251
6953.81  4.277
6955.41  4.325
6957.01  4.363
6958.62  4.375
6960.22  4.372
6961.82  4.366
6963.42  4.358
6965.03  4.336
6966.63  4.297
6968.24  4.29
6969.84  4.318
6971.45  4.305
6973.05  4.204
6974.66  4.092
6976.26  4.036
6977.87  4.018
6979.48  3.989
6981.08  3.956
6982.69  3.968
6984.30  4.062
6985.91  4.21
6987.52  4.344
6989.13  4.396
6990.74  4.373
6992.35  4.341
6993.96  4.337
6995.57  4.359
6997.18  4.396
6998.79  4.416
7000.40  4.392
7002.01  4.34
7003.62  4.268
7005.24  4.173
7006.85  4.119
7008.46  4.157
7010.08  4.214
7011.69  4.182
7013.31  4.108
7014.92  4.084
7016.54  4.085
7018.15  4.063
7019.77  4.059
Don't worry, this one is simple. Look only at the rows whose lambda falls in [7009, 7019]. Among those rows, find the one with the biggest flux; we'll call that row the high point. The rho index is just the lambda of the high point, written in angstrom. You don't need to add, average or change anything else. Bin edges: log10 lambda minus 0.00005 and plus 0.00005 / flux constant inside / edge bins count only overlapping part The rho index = 7010.08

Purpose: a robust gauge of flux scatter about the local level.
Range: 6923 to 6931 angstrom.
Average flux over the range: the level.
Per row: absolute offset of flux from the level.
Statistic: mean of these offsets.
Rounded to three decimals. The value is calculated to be 0.034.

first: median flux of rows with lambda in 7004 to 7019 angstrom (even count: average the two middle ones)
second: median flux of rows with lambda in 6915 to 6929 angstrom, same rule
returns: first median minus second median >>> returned -0.16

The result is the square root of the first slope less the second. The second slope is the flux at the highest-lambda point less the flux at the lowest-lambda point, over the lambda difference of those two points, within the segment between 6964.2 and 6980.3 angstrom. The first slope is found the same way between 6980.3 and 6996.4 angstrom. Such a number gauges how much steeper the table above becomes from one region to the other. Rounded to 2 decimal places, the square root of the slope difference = 0.23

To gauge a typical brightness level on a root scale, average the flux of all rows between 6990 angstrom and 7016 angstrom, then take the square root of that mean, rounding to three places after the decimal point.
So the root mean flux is 2.065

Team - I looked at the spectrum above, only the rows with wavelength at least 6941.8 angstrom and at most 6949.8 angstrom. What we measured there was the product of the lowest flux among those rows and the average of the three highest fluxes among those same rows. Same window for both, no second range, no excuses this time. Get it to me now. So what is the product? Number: 17.8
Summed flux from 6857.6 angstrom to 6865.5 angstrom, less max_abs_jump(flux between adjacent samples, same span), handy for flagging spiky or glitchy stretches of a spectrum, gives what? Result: 21.6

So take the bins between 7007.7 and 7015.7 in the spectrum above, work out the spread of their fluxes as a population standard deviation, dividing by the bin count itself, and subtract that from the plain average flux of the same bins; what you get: 4.10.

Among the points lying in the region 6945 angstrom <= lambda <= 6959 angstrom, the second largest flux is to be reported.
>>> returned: 4.363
